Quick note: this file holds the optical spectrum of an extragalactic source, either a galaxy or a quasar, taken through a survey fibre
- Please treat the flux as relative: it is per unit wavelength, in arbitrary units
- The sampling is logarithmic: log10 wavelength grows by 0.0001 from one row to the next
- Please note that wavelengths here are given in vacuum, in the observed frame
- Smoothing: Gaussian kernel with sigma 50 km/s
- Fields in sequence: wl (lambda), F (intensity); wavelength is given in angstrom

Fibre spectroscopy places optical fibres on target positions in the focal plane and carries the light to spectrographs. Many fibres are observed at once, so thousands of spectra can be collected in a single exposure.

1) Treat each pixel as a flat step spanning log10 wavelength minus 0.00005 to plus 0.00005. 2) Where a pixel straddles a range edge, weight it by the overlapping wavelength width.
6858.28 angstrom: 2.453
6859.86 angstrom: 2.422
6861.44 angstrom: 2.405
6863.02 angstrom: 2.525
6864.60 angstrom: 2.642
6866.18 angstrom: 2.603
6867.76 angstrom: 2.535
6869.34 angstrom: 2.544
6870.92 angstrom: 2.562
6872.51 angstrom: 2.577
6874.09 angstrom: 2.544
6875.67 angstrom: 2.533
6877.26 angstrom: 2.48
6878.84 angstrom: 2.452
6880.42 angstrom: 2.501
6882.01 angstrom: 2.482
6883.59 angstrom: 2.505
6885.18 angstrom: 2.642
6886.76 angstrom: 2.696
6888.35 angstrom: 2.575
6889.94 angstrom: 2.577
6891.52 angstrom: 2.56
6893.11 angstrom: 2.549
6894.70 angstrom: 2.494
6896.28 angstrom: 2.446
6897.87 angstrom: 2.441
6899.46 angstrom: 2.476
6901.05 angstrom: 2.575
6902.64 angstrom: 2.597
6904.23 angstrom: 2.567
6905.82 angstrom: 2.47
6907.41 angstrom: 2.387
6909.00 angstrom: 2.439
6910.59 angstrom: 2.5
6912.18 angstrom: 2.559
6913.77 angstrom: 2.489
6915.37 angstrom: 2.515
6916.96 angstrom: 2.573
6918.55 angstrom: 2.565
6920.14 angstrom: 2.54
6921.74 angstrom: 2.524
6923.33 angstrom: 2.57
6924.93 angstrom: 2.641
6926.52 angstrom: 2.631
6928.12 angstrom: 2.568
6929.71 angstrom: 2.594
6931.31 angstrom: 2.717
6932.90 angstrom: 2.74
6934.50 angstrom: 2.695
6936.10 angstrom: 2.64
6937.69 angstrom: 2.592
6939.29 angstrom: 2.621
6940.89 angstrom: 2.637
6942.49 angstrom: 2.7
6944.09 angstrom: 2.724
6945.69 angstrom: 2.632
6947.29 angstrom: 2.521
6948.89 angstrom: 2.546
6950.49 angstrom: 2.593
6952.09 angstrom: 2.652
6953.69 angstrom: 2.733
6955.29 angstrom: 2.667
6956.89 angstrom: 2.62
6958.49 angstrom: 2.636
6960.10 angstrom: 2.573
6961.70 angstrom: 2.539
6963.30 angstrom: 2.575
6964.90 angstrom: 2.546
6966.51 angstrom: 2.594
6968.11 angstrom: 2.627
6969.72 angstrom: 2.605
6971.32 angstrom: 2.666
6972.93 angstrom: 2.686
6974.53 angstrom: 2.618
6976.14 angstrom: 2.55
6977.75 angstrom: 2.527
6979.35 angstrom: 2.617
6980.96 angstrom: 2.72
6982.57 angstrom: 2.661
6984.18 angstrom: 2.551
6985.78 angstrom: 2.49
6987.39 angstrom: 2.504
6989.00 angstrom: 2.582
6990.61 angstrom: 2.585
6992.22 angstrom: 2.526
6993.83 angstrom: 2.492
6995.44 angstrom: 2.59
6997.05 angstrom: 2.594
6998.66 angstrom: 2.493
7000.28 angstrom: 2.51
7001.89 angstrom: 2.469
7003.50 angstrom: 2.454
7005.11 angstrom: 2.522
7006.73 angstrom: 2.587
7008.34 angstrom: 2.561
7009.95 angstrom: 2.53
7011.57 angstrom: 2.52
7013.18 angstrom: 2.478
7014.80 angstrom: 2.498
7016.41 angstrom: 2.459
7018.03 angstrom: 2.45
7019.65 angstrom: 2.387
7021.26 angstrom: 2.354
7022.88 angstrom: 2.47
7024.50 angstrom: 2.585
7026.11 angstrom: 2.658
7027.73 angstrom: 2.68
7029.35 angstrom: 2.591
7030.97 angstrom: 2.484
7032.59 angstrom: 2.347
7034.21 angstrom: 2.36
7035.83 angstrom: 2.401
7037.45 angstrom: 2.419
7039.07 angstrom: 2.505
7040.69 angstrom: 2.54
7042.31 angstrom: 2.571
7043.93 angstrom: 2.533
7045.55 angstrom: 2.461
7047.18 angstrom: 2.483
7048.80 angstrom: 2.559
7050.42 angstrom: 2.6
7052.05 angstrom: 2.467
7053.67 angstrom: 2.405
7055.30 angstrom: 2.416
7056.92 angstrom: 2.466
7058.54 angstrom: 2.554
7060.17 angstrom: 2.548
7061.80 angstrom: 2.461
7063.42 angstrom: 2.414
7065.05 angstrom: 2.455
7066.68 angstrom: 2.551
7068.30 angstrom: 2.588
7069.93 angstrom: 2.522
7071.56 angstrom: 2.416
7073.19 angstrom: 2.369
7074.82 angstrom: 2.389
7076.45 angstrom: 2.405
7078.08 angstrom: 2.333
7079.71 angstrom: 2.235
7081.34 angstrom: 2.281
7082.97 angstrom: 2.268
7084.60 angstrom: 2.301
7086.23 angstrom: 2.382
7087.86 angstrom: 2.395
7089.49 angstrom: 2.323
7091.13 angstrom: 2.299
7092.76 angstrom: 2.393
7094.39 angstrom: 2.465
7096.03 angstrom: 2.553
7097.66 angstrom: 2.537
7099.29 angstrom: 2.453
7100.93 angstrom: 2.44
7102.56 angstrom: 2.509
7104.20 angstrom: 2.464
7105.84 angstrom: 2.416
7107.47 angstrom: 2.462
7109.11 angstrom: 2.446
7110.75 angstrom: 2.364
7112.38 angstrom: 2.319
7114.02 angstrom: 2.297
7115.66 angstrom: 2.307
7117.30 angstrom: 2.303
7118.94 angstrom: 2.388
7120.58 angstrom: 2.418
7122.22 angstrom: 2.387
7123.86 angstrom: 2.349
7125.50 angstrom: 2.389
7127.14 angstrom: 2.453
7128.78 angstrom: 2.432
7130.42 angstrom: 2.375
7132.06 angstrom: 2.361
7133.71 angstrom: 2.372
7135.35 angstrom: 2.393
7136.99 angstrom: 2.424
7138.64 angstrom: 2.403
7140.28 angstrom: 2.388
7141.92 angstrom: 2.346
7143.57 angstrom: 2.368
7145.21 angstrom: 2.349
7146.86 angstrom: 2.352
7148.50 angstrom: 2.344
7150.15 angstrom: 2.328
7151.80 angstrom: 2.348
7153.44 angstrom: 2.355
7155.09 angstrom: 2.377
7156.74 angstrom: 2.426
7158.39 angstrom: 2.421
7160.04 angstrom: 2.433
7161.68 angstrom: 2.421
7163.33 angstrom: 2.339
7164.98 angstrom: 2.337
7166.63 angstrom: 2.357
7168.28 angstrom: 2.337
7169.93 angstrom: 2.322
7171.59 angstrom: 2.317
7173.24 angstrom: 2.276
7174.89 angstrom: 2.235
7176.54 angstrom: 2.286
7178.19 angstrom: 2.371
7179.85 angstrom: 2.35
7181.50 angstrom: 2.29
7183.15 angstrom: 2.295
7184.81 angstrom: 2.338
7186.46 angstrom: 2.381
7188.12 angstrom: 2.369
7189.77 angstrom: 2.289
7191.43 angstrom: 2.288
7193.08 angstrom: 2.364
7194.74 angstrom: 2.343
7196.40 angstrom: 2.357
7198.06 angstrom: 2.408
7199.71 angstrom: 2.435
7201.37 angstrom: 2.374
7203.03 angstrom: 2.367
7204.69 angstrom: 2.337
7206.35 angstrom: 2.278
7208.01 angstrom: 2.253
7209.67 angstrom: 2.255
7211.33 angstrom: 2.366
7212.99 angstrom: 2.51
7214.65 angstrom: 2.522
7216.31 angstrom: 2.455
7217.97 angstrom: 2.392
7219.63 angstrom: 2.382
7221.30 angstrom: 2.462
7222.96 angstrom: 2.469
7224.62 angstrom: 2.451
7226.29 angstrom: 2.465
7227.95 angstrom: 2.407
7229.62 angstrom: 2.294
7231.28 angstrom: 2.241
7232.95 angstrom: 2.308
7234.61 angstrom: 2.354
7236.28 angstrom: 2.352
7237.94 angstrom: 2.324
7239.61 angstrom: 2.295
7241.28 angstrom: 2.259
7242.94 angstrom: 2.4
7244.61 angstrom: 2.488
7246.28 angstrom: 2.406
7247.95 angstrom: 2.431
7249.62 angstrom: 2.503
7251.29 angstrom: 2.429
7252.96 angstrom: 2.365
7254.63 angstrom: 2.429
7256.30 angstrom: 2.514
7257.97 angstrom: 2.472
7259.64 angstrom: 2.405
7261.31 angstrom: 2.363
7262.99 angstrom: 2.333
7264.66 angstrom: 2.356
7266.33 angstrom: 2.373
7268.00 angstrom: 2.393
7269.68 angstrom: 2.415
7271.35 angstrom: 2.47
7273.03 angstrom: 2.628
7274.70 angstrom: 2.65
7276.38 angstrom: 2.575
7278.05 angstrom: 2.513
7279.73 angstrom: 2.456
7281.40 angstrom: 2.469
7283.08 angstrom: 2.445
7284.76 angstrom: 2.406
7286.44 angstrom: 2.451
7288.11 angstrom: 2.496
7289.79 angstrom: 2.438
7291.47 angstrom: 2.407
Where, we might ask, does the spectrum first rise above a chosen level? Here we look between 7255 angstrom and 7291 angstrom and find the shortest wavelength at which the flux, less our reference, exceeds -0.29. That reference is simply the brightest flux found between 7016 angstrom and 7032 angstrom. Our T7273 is 7256.30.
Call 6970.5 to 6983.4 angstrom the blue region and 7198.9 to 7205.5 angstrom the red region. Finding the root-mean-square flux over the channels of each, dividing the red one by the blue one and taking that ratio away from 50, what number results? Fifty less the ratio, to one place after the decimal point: 49.1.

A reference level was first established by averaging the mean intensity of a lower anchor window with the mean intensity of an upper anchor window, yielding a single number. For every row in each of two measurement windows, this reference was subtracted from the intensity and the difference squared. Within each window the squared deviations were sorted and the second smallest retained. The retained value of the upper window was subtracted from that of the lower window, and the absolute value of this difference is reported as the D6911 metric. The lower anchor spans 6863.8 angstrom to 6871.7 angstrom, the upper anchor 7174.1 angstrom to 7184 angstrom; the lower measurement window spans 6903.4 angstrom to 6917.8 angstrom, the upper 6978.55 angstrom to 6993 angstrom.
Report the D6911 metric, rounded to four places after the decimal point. 0.0031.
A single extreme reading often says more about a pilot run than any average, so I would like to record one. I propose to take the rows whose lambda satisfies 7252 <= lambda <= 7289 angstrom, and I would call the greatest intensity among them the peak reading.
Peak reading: 2.65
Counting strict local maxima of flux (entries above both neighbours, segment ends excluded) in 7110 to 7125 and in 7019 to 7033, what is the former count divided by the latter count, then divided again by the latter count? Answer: 2.0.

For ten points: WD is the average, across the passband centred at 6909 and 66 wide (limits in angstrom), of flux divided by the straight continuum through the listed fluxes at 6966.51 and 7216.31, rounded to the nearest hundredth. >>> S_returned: 0.97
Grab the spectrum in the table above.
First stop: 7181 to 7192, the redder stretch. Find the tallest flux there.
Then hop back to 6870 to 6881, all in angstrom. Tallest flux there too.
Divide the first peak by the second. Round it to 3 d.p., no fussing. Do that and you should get 0.924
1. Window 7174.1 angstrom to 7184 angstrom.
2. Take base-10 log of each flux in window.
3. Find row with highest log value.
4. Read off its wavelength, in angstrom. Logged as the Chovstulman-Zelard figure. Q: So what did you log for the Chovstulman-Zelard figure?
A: 7178.19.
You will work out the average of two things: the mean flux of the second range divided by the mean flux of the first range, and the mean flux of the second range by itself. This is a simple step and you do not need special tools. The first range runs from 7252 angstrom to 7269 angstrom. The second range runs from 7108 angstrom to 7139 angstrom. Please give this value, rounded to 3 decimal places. 1.684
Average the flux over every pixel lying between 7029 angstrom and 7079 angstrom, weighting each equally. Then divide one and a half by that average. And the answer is 0.607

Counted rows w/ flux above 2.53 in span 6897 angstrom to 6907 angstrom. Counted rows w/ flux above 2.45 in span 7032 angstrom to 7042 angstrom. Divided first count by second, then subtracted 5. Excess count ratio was -3.5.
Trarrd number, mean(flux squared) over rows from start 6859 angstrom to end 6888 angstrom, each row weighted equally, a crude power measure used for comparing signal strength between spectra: 6.44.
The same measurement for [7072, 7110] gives 5.75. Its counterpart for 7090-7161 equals 5.74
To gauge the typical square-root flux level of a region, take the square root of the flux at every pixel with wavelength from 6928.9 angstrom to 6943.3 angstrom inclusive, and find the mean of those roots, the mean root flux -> 1.63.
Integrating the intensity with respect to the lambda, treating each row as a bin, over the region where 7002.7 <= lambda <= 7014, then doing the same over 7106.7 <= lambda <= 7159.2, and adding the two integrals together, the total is 153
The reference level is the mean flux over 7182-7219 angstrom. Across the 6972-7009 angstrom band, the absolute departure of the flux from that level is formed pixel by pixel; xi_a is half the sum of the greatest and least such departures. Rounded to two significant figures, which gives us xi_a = 0.22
